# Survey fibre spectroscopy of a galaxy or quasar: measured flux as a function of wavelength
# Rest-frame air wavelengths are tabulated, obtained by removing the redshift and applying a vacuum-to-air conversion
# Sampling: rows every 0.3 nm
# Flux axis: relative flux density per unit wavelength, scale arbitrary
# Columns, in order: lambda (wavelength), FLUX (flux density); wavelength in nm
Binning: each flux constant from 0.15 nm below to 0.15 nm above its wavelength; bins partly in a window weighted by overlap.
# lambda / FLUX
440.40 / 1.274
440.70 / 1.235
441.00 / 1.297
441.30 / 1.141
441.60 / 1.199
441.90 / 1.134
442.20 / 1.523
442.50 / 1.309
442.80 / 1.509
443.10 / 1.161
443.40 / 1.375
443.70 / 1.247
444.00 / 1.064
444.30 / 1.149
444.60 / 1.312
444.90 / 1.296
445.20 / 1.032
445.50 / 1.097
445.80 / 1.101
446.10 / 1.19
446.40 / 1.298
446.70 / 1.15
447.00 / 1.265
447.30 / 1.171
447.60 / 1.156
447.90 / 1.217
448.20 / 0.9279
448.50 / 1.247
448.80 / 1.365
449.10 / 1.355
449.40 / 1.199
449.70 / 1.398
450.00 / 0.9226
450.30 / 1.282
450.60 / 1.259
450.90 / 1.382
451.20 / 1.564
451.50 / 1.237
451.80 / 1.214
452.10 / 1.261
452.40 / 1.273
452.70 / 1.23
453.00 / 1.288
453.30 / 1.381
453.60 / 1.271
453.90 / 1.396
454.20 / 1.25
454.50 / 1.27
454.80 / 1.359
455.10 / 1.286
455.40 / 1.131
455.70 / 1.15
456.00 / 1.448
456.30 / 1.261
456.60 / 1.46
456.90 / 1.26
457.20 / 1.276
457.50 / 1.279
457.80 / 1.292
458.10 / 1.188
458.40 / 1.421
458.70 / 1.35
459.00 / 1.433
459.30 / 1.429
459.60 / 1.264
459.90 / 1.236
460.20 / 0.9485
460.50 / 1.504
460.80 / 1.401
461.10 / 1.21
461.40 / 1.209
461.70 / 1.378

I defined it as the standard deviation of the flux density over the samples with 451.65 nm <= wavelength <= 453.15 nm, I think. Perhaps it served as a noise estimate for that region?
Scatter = 0.03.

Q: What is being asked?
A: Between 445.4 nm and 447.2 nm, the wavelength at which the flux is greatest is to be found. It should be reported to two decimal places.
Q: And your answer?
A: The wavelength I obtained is 446.40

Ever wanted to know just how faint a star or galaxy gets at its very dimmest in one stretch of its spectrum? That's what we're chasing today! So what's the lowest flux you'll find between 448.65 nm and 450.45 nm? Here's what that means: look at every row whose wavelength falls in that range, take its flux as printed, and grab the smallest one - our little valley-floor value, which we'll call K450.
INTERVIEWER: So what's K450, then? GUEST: 0.9226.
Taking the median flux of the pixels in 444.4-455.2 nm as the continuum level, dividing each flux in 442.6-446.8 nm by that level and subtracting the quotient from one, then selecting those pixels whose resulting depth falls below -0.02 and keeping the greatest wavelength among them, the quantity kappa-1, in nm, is 446.40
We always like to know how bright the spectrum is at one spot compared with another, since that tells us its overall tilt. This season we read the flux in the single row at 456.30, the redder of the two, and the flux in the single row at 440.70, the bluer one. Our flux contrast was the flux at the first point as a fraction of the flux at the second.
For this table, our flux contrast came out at 1.02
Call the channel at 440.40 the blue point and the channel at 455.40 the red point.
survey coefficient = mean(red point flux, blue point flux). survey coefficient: 1.20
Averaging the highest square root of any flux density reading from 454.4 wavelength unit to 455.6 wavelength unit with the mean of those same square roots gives 1.14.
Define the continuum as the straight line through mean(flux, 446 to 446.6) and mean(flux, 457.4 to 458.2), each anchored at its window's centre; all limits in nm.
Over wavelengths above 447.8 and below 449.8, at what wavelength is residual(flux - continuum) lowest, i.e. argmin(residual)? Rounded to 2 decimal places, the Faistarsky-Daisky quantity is 448.20 nm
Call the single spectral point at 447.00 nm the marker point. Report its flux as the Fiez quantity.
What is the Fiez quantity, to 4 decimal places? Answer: 1.2650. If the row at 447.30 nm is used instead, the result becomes 1.1710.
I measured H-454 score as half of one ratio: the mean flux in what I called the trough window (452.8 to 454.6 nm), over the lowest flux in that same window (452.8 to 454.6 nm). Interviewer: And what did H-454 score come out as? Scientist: 0.52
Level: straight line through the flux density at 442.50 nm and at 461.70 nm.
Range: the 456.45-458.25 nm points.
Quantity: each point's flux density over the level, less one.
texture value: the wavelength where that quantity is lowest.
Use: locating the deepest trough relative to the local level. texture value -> 458.10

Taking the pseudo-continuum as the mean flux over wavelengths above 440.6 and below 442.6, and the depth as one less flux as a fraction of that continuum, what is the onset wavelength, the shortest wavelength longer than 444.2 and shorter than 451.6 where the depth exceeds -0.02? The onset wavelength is 444.30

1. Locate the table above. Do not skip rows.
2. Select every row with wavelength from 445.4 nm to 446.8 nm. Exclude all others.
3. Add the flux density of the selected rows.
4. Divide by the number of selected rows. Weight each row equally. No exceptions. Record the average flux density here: 1.17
